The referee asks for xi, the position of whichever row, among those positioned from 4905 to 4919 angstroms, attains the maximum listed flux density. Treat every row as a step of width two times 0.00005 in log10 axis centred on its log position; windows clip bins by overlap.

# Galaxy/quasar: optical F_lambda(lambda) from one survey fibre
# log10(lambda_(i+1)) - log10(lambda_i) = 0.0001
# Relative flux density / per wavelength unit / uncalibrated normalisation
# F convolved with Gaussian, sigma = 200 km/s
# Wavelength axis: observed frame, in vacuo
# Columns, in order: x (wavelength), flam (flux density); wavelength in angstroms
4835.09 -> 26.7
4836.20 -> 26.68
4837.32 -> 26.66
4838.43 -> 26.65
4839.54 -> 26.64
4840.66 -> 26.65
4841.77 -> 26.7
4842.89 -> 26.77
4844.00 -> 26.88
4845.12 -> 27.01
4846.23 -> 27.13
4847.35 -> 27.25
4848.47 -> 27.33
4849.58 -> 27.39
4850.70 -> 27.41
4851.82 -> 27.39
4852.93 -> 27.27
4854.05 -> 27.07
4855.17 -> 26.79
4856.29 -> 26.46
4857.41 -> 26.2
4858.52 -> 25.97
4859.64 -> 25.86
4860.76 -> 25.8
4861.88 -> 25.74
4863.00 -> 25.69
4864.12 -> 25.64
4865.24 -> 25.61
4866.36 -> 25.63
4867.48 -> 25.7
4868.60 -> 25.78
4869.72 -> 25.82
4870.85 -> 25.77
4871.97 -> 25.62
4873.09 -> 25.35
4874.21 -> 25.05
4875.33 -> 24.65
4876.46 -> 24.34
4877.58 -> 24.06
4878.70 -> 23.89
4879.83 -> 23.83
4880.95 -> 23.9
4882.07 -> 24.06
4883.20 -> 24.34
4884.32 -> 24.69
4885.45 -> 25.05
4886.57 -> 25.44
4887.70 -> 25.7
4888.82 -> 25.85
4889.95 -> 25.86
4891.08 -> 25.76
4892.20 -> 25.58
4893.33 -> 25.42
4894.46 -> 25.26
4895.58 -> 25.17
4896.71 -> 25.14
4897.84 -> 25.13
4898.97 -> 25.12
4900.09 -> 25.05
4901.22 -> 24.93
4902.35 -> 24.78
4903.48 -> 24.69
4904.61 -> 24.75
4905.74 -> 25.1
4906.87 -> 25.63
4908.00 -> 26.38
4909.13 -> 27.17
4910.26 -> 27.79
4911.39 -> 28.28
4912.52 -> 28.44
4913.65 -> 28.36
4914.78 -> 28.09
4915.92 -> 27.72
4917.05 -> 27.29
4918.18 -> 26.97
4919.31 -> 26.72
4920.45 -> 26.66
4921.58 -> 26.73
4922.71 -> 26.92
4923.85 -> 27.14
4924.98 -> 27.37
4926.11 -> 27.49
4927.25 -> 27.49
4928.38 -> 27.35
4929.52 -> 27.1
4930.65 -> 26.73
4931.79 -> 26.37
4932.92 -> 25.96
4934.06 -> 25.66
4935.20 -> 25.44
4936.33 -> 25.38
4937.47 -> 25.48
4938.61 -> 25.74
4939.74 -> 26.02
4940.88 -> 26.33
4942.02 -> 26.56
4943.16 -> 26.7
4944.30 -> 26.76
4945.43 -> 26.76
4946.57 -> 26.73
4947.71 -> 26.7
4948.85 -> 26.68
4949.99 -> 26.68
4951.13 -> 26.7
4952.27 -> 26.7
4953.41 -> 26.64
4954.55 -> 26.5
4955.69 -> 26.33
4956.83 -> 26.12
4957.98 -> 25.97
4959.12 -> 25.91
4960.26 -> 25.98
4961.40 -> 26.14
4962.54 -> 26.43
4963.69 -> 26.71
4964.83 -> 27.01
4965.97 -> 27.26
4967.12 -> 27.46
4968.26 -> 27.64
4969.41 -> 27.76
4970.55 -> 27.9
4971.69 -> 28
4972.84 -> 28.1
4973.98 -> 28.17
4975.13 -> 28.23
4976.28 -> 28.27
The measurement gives 4912.52 angstroms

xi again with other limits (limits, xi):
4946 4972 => 4971.69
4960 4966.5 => 4965.97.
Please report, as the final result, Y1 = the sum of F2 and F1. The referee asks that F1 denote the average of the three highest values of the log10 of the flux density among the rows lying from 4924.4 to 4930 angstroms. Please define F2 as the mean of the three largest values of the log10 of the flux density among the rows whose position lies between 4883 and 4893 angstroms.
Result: 2.85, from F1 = 1.44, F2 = 1.41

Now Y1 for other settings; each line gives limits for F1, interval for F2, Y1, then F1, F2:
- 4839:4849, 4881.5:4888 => 2.84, 1.44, 1.40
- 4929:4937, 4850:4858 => 2.86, 1.43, 1.44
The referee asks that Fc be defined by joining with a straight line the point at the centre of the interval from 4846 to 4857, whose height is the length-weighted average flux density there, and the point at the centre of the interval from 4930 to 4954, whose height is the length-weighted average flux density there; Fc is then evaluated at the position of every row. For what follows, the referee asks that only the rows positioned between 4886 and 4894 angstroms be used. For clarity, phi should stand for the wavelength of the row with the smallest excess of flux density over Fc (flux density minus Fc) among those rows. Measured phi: 4886.57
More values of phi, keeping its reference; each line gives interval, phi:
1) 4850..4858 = 4857.41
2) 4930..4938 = 4936.33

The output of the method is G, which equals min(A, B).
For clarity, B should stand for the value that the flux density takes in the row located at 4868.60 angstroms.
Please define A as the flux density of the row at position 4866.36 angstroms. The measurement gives 25.6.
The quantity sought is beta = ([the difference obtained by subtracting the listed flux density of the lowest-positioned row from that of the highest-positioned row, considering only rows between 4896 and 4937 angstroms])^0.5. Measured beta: 0.5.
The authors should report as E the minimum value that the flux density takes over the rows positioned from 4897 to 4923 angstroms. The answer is 24.69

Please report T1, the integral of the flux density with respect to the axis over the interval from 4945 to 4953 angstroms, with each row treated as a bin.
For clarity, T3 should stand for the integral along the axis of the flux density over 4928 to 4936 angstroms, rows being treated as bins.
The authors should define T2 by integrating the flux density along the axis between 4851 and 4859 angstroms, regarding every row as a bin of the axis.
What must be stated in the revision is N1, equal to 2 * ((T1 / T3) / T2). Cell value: 0.0095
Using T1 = 214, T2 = 214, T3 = 211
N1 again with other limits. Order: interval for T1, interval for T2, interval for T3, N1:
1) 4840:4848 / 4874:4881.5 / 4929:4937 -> 0.0114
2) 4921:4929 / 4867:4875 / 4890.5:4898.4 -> 0.0106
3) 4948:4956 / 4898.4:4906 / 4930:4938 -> 0.0109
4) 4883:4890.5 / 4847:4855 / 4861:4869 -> 0.0085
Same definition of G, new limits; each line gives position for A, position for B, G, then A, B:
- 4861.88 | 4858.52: 25.7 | 25.74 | 25.97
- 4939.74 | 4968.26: 26.0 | 26.02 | 27.64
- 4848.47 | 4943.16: 26.7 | 27.33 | 26.7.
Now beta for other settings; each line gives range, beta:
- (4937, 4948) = 1.1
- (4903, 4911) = 1.8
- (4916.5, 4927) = 0.4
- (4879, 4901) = 1.1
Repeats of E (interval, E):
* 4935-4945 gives 25.38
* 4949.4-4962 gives 25.91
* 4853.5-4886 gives 23.83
